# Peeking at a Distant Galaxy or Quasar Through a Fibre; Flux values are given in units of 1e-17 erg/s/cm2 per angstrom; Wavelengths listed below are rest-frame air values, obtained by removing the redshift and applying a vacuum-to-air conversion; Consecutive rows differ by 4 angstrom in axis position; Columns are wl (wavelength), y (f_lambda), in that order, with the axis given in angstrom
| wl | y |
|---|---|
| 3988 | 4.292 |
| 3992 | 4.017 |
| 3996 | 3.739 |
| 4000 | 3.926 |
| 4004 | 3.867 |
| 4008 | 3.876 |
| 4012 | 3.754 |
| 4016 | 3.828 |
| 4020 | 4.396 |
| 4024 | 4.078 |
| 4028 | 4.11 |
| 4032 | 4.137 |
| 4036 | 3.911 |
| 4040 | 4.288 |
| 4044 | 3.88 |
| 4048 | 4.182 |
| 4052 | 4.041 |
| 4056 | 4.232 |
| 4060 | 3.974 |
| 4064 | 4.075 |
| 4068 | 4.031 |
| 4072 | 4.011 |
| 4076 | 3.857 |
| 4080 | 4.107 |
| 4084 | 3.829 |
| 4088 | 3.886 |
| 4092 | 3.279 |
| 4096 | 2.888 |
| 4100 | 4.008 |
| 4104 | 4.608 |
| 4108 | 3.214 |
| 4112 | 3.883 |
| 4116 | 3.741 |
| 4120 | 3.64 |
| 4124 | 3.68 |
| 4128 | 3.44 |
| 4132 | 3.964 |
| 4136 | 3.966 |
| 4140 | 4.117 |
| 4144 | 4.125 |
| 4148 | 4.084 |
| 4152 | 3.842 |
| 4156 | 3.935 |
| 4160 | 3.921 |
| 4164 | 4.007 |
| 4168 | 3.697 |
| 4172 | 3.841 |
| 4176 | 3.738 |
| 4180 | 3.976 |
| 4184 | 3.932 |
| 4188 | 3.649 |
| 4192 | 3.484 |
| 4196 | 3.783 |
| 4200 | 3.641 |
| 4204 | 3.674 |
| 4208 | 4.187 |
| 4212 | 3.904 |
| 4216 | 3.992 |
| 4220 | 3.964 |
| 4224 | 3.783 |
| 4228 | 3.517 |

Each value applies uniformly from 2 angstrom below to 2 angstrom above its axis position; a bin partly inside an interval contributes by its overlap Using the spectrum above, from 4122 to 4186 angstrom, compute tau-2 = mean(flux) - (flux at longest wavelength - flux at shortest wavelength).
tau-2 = 3.6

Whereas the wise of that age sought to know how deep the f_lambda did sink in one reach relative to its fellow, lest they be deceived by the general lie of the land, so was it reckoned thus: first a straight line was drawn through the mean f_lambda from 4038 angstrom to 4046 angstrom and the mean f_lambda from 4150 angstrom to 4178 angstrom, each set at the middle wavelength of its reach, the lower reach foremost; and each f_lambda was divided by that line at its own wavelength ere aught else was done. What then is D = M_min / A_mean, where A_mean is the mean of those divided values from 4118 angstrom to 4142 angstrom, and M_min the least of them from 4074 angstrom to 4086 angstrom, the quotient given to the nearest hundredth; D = 0.99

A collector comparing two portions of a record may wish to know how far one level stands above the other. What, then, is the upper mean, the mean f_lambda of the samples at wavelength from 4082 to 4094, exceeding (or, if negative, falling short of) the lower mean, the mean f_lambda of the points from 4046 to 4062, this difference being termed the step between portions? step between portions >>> -0.44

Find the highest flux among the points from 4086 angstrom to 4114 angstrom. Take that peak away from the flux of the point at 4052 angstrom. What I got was -0.57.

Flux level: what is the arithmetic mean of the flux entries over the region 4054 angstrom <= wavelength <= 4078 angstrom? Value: 4.03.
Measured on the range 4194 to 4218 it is 3.86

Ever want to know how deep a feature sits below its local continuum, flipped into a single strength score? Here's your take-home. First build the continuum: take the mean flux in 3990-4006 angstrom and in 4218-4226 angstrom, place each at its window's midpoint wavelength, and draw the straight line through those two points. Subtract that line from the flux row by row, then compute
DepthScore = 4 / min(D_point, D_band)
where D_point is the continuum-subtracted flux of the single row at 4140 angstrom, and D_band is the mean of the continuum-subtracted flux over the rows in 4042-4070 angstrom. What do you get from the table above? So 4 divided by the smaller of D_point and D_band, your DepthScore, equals 23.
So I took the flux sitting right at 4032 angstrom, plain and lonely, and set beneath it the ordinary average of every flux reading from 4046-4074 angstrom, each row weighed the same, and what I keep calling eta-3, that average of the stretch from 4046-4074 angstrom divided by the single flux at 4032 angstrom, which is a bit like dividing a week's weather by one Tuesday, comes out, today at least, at 0.99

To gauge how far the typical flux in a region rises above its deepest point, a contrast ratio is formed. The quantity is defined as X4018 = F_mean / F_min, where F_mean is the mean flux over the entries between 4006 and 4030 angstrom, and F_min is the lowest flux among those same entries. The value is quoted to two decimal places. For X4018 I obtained 1.07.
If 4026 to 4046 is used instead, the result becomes 1.05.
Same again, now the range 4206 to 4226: 1.05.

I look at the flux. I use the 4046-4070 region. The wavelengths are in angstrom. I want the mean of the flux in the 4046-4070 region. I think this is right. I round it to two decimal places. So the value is 4.09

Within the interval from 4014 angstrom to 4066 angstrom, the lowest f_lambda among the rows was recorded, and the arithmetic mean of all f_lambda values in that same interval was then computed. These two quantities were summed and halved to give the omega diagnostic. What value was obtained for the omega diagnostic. 3.96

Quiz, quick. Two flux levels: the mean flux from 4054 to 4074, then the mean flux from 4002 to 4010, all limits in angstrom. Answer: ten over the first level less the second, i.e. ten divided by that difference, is 52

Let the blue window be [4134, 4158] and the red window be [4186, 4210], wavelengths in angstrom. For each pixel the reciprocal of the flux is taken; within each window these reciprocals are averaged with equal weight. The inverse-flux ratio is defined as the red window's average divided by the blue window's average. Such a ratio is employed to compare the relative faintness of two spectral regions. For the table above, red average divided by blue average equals 1.08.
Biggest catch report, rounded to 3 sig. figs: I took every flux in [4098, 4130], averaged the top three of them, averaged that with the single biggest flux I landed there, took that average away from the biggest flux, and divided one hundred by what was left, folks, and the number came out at 453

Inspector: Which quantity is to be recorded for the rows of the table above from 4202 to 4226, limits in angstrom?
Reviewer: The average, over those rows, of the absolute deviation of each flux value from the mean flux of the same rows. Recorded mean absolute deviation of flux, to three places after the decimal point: 0.130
